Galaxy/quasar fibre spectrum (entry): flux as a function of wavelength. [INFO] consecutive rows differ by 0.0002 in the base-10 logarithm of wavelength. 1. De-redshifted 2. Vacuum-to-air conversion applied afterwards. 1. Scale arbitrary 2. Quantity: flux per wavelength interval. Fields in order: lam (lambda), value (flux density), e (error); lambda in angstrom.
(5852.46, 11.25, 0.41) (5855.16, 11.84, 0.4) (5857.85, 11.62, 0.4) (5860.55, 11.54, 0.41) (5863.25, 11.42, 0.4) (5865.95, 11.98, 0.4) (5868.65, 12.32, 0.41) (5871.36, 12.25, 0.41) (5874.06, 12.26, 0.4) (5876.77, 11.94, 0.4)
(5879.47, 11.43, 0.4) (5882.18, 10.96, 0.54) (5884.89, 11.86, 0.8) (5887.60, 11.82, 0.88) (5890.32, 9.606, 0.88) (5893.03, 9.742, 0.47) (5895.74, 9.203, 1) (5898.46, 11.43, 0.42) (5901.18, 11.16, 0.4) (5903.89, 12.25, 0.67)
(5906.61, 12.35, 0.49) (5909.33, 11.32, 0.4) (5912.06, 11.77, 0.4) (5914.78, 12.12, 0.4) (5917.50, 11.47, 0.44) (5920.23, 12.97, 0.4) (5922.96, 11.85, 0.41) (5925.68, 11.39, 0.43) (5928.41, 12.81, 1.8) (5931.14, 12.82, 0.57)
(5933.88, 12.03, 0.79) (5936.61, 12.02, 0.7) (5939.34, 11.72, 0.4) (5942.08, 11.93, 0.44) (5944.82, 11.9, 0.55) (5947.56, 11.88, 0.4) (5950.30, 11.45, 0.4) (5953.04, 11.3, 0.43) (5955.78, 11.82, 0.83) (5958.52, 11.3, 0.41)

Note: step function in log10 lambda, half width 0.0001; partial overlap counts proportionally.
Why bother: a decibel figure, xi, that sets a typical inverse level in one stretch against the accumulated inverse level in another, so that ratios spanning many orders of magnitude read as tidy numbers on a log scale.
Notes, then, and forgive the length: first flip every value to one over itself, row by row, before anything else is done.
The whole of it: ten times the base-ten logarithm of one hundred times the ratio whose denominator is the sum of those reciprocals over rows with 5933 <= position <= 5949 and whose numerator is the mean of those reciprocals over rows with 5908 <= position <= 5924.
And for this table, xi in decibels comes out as 12.2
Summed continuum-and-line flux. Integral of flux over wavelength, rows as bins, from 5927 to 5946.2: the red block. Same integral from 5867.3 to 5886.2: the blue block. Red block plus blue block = 458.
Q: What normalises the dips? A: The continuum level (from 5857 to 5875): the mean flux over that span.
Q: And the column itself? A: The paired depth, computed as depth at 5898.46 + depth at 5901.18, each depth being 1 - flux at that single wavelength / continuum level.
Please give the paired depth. 0.10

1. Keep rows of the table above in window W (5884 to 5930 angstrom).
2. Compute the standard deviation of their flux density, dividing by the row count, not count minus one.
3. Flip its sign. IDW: -1.0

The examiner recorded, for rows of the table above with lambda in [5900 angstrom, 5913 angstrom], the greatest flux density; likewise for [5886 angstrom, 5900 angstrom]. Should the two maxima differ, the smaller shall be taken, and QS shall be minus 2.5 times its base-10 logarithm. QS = -2.68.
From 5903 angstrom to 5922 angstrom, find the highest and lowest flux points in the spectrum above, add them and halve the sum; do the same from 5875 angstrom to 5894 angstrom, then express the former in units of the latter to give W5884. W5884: 1.13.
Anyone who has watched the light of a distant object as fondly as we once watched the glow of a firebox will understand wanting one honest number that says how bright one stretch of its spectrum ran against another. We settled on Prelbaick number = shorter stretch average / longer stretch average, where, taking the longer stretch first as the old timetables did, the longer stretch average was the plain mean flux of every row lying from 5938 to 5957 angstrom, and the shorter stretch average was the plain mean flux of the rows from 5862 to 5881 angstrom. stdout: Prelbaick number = 1.02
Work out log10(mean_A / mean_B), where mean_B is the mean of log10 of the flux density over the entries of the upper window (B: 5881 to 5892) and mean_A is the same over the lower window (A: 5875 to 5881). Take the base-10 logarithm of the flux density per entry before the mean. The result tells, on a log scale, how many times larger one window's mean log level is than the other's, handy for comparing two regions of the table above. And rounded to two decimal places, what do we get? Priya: 0.01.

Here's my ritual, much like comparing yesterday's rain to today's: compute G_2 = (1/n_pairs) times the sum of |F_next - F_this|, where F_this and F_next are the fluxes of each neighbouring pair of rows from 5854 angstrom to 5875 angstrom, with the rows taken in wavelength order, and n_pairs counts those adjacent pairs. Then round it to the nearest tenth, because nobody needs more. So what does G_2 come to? 0.2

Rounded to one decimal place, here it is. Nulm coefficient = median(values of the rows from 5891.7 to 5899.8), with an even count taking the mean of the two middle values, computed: 9.7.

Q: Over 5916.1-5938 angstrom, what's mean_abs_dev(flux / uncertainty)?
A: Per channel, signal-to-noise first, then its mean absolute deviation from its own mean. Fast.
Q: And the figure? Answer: 6.6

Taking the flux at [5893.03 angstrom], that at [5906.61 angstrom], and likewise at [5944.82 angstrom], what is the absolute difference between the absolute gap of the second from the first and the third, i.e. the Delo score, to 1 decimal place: 9.3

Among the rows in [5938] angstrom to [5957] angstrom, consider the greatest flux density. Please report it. 11.93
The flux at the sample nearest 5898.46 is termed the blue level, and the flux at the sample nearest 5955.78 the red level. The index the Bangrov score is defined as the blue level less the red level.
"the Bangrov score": -0.4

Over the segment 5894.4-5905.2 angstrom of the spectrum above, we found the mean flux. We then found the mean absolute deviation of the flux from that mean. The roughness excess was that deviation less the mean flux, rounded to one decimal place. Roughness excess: -10.1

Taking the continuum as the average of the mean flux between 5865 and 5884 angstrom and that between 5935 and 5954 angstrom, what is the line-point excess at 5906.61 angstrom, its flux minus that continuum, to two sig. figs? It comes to 0.54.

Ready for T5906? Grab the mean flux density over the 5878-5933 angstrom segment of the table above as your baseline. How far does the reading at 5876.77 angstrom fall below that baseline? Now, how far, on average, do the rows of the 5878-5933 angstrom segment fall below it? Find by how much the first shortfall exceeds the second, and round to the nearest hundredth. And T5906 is -0.42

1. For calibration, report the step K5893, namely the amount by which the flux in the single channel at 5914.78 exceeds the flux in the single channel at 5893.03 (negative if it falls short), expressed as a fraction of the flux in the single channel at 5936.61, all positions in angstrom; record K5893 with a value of 0.20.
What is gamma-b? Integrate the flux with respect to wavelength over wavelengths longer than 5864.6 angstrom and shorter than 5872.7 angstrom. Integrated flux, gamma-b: 99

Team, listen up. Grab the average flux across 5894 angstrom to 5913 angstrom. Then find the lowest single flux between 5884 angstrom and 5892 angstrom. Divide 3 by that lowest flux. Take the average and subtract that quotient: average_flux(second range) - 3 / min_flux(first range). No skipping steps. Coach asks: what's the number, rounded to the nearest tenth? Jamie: 11.0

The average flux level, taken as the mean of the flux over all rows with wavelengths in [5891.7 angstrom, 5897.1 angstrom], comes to 9.5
